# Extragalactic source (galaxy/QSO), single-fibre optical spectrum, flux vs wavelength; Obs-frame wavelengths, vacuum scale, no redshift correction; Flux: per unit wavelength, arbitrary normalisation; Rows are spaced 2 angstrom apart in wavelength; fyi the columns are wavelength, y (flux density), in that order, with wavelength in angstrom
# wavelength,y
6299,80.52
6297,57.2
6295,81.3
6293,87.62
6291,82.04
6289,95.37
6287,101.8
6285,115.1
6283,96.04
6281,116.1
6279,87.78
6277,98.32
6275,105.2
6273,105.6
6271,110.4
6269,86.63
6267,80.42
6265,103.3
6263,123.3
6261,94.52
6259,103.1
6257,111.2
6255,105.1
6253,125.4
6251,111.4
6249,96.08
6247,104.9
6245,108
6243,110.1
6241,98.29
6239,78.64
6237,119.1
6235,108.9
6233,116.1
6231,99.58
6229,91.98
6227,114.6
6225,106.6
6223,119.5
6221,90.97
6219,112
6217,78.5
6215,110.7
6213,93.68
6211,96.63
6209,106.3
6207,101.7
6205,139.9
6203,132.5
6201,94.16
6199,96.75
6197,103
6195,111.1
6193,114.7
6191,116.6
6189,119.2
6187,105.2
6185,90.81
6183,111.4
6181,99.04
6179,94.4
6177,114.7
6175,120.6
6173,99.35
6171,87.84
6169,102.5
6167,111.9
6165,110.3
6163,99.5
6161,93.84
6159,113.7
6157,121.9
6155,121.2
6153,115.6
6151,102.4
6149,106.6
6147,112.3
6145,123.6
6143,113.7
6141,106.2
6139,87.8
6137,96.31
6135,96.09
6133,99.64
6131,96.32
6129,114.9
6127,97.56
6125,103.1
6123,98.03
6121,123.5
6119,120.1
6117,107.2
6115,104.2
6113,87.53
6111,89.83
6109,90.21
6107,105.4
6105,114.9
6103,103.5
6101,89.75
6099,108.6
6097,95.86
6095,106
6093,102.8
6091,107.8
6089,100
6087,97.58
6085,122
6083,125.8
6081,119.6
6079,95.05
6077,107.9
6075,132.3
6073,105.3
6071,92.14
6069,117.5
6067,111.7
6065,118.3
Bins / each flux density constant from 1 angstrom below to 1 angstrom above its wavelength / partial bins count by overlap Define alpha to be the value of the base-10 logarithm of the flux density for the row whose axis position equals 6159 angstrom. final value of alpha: 2.06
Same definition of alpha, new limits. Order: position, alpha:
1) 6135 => 1.98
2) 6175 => 2.08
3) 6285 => 2.06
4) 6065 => 2.07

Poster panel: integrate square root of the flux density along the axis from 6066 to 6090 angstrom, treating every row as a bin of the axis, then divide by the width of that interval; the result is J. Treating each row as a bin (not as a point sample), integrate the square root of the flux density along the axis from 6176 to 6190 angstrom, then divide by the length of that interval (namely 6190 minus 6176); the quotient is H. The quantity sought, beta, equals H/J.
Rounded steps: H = 10.2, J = 10.5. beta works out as 0.97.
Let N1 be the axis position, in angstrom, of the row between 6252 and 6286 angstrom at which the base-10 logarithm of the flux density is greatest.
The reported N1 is 6253 angstrom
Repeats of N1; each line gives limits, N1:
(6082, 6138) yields 6083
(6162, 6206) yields 6205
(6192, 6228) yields 6205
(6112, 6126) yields 6121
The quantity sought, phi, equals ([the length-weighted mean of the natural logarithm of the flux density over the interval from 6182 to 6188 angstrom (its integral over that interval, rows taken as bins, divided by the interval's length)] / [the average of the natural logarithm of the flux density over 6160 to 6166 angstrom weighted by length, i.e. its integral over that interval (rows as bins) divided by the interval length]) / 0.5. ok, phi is 2.00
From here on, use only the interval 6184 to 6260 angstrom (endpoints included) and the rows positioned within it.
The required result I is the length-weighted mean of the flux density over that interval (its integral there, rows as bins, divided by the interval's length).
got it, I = 106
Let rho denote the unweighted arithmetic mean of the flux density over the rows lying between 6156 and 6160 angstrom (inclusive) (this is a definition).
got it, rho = 118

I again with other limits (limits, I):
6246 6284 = 103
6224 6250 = 104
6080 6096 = 110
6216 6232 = 102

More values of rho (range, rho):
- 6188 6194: 117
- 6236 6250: 102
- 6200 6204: 113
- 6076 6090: 110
